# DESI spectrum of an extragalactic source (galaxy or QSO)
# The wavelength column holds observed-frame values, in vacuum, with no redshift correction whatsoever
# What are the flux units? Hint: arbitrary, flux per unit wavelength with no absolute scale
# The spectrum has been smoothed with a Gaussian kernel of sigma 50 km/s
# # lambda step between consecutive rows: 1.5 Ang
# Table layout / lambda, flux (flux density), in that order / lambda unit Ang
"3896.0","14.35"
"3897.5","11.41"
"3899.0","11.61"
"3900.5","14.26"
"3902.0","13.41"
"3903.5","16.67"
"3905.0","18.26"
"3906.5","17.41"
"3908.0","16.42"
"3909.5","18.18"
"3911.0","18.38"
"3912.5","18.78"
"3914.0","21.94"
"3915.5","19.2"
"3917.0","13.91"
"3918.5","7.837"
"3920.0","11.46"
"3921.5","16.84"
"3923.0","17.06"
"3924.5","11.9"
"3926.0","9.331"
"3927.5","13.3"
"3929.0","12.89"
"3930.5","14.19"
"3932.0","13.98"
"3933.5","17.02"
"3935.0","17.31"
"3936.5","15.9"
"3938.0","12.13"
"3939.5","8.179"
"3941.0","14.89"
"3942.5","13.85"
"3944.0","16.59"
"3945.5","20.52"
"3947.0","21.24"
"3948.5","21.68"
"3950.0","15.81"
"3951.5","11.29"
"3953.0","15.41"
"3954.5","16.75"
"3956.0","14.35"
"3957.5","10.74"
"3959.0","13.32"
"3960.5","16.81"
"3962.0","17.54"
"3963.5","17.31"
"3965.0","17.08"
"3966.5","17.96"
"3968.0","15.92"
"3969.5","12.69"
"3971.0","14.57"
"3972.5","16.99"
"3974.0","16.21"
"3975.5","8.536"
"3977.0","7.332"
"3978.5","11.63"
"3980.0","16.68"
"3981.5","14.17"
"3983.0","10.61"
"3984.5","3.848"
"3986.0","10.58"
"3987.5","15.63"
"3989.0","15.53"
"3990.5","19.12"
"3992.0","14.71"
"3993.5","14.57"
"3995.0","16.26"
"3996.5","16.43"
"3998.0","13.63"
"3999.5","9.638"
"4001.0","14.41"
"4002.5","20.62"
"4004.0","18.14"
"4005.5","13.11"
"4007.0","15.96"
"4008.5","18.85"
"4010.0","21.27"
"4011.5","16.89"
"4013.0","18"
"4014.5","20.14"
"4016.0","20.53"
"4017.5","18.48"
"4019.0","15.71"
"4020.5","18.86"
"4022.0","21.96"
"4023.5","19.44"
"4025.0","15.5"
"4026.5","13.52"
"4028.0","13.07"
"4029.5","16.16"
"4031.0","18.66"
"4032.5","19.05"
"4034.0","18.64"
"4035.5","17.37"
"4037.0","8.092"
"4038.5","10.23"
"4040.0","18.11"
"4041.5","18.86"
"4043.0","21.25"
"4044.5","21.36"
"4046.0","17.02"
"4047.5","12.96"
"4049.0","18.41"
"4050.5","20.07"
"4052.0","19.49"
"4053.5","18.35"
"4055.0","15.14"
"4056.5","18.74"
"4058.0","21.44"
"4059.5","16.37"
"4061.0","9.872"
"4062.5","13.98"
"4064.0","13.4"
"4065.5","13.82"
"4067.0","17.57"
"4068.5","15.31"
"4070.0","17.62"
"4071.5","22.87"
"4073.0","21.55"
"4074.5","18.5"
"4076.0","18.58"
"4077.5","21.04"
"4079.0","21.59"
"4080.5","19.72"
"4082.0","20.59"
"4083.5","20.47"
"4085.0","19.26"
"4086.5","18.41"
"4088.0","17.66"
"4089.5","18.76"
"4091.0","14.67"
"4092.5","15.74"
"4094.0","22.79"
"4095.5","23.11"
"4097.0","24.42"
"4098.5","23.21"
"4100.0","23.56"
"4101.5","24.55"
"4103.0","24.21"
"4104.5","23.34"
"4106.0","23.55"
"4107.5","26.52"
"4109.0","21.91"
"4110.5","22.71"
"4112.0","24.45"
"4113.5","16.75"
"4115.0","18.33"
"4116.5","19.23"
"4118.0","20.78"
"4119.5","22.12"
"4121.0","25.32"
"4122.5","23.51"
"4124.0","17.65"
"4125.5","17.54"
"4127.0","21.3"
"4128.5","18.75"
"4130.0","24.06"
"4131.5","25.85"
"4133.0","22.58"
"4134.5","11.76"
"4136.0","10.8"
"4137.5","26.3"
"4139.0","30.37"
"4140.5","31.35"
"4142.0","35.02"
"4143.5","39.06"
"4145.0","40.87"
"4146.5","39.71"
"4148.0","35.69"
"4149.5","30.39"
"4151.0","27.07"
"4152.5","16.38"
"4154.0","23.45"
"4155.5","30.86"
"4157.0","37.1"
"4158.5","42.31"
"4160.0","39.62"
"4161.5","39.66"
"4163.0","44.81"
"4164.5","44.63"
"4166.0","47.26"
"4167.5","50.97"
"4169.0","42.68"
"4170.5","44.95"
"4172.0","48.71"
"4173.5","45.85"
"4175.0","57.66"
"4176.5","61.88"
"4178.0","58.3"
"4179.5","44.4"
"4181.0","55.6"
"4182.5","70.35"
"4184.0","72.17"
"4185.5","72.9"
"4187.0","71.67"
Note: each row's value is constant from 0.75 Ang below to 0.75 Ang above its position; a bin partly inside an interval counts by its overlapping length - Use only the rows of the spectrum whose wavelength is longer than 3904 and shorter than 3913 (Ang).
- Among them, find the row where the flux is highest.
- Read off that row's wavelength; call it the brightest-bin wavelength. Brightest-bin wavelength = 3912.5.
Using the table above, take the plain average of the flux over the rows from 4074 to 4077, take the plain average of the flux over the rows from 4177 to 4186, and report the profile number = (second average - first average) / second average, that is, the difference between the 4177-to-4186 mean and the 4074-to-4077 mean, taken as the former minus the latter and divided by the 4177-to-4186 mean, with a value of 0.70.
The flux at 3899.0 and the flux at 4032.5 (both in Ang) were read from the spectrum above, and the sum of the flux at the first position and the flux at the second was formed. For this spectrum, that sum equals 31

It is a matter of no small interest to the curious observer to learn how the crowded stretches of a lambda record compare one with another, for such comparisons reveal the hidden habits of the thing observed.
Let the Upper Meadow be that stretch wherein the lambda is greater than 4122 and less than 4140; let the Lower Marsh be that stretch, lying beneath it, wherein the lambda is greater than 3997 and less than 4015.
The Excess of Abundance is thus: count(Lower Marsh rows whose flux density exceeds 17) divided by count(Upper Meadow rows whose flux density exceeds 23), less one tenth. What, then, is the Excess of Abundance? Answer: 1.1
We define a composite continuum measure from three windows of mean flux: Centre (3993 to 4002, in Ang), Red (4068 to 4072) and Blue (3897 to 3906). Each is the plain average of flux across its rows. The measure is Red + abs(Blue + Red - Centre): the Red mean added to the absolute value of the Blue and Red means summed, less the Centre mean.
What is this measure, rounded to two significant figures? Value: 37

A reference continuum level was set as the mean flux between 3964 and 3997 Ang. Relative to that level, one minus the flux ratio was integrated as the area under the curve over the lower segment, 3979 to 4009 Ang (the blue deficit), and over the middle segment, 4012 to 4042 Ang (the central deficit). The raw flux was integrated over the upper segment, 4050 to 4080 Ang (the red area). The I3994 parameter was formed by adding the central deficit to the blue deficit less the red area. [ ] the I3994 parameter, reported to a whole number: -541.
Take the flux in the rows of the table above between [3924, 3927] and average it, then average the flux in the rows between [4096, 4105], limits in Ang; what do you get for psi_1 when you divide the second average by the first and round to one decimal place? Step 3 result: 2.2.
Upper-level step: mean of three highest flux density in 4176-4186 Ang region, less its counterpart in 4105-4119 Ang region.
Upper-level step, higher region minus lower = 47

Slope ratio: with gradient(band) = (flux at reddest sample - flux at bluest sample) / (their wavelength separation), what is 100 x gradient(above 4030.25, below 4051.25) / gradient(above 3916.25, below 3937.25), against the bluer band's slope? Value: 71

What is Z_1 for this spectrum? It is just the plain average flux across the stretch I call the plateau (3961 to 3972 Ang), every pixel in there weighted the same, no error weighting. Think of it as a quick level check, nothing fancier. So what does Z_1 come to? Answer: 16.2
